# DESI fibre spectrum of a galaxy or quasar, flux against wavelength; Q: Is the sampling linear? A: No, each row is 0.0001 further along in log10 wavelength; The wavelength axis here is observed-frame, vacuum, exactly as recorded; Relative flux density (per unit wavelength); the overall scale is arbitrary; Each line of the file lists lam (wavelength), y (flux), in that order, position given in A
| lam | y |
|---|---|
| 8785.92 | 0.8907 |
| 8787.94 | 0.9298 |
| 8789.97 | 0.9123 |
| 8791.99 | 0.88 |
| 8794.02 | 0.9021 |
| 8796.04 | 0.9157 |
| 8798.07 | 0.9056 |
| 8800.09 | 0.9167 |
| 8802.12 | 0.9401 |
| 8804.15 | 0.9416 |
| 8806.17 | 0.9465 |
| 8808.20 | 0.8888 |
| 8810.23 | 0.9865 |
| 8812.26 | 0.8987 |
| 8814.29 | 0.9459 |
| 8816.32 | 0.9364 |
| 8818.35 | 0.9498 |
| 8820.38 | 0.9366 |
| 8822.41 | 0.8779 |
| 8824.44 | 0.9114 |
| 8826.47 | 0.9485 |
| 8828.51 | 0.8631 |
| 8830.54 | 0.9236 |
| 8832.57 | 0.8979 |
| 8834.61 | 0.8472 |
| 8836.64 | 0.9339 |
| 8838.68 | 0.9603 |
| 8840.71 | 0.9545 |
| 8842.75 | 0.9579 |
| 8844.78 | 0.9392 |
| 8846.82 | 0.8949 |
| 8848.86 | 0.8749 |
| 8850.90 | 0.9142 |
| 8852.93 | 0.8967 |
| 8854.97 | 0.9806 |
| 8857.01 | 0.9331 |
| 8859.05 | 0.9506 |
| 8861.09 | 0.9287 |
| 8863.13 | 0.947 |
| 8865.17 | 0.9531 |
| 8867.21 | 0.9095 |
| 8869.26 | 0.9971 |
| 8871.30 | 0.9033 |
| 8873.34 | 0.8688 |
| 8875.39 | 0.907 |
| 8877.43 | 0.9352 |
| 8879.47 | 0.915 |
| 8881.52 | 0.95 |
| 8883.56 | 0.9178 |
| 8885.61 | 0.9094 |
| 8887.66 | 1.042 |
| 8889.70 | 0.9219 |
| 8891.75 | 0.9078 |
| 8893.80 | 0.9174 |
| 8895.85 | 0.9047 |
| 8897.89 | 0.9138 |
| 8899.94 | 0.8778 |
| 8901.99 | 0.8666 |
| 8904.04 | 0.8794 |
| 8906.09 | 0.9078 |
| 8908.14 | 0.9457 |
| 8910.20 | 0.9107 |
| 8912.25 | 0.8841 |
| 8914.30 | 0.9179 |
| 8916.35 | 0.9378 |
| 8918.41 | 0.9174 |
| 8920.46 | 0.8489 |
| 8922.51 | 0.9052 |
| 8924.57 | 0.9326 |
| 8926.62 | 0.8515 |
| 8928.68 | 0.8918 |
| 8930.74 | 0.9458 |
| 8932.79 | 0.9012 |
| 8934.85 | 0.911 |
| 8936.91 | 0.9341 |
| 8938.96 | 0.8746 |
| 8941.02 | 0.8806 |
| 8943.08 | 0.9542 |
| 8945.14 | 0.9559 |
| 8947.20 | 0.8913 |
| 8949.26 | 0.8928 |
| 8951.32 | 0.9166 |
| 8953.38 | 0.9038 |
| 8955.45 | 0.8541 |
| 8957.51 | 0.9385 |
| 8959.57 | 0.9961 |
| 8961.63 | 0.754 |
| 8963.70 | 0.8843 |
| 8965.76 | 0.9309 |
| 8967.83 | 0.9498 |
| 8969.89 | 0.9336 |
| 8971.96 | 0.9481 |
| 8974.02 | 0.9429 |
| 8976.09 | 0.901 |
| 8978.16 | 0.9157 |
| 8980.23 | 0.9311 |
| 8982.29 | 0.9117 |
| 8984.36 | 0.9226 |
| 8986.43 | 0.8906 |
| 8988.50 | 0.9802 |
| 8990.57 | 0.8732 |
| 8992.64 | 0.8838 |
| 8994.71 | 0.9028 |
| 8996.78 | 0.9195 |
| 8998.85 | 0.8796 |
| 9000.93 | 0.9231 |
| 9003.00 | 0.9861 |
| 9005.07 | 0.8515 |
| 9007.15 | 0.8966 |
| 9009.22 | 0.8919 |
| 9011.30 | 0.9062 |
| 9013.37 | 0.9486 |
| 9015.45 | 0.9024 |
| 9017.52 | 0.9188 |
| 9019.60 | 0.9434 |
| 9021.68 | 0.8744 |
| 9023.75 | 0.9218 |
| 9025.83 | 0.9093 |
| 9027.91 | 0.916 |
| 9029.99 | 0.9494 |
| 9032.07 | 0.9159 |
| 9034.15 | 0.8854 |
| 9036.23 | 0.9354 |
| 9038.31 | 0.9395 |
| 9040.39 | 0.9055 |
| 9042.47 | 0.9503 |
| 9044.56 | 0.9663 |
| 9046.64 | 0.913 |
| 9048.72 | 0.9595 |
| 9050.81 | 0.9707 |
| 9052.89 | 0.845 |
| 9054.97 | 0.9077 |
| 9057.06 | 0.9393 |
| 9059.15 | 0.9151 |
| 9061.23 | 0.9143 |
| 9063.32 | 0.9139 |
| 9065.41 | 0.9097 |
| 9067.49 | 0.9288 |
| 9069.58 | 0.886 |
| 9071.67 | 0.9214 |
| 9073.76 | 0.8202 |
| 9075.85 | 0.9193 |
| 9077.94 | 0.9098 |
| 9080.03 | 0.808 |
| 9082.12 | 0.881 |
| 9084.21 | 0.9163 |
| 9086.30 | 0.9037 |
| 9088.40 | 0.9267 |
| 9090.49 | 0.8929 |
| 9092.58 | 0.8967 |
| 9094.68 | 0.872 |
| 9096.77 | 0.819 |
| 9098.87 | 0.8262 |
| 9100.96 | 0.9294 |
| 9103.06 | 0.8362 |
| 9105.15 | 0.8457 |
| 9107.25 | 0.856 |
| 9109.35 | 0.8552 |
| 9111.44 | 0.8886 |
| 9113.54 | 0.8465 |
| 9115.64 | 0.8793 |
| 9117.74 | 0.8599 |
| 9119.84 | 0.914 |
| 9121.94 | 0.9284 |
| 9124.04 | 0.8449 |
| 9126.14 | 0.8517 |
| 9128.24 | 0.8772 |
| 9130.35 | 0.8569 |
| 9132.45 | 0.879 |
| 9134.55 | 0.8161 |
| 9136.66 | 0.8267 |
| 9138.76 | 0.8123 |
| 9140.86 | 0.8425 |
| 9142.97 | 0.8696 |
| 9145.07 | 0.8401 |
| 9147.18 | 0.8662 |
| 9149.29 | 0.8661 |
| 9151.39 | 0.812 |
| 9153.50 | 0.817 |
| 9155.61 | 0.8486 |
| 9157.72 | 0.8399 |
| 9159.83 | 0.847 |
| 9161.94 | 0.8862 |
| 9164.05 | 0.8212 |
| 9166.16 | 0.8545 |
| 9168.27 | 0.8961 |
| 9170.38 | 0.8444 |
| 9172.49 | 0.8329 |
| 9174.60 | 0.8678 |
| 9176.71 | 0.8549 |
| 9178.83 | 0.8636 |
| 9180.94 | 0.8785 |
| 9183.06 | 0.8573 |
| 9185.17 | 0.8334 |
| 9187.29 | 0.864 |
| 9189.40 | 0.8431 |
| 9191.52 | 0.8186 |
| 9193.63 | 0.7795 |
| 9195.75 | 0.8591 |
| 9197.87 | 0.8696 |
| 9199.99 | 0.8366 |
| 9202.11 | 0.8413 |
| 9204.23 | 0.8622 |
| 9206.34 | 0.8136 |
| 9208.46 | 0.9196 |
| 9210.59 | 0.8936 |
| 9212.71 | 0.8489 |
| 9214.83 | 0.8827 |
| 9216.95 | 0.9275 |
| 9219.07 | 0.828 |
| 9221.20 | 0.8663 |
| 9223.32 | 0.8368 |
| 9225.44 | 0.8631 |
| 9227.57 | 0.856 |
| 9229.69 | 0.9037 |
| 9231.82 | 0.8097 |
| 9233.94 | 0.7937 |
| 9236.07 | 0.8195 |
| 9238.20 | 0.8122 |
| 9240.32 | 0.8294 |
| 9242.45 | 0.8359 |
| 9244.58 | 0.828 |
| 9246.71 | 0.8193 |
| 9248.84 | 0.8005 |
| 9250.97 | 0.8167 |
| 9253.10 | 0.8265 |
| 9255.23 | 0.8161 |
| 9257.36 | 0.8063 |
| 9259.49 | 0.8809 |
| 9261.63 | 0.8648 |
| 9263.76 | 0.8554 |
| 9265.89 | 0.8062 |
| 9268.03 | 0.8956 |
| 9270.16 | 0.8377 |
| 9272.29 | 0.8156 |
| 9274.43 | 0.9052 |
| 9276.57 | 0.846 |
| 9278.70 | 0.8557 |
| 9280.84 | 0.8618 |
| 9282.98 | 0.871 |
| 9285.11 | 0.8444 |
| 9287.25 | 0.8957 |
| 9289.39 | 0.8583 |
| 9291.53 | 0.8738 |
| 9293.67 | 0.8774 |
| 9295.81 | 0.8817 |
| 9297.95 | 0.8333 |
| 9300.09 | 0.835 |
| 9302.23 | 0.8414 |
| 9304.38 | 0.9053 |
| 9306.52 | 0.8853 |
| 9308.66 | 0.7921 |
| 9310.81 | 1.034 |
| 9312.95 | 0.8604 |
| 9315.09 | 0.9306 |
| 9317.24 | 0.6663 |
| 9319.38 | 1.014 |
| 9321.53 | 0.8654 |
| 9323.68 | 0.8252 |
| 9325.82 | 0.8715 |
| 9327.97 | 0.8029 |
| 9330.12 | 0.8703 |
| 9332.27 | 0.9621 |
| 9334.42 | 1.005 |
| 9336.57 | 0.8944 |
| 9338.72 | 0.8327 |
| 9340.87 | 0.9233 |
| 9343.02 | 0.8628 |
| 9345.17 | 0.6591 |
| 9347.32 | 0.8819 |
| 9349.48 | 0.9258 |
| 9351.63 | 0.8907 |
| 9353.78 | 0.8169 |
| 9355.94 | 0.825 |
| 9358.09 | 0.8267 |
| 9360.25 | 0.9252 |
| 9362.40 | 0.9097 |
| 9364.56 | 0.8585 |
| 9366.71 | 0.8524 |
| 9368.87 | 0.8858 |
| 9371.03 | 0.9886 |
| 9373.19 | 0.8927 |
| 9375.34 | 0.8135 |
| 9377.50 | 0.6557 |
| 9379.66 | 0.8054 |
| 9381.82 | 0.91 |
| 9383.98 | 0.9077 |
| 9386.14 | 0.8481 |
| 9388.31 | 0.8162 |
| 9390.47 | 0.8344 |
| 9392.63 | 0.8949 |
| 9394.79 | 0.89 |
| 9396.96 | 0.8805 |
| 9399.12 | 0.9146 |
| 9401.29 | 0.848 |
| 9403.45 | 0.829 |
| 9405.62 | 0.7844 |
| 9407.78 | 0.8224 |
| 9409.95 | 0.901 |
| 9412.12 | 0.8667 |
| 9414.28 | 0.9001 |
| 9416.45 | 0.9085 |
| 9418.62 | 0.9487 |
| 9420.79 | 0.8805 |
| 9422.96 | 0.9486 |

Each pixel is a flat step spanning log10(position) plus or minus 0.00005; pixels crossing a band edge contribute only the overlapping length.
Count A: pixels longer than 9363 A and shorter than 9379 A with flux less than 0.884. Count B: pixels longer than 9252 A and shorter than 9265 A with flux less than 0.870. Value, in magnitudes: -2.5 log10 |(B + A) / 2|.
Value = -1.6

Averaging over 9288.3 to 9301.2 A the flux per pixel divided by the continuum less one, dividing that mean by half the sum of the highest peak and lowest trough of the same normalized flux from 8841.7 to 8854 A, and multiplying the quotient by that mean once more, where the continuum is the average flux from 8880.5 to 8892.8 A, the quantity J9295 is -0.28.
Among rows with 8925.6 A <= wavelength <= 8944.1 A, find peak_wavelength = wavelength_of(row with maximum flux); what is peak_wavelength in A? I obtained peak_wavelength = 8943.08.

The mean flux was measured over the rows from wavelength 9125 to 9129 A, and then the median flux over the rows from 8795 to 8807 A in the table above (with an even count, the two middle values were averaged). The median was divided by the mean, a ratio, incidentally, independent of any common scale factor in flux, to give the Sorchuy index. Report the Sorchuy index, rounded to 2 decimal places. 1.07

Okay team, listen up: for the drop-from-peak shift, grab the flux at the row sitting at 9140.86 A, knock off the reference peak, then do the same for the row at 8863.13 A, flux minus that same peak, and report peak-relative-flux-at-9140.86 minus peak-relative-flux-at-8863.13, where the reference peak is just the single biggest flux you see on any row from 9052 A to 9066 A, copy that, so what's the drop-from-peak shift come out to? -0.10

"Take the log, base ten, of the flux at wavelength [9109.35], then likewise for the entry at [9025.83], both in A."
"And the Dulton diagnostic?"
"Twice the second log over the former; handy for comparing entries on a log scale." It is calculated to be 1.2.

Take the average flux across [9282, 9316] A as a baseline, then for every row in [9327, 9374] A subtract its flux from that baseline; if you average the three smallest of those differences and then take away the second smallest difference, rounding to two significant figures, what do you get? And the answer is 0.0034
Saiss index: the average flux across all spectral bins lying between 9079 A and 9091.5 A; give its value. 0.89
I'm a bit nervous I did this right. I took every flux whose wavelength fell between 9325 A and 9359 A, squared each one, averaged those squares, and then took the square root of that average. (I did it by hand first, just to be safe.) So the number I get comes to 0.87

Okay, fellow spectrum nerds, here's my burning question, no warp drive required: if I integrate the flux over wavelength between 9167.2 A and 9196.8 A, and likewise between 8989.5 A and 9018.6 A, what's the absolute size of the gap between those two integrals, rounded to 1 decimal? 1.2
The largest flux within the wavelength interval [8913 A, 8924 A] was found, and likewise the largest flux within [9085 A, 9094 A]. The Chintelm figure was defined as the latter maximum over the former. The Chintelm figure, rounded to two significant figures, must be 0.99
